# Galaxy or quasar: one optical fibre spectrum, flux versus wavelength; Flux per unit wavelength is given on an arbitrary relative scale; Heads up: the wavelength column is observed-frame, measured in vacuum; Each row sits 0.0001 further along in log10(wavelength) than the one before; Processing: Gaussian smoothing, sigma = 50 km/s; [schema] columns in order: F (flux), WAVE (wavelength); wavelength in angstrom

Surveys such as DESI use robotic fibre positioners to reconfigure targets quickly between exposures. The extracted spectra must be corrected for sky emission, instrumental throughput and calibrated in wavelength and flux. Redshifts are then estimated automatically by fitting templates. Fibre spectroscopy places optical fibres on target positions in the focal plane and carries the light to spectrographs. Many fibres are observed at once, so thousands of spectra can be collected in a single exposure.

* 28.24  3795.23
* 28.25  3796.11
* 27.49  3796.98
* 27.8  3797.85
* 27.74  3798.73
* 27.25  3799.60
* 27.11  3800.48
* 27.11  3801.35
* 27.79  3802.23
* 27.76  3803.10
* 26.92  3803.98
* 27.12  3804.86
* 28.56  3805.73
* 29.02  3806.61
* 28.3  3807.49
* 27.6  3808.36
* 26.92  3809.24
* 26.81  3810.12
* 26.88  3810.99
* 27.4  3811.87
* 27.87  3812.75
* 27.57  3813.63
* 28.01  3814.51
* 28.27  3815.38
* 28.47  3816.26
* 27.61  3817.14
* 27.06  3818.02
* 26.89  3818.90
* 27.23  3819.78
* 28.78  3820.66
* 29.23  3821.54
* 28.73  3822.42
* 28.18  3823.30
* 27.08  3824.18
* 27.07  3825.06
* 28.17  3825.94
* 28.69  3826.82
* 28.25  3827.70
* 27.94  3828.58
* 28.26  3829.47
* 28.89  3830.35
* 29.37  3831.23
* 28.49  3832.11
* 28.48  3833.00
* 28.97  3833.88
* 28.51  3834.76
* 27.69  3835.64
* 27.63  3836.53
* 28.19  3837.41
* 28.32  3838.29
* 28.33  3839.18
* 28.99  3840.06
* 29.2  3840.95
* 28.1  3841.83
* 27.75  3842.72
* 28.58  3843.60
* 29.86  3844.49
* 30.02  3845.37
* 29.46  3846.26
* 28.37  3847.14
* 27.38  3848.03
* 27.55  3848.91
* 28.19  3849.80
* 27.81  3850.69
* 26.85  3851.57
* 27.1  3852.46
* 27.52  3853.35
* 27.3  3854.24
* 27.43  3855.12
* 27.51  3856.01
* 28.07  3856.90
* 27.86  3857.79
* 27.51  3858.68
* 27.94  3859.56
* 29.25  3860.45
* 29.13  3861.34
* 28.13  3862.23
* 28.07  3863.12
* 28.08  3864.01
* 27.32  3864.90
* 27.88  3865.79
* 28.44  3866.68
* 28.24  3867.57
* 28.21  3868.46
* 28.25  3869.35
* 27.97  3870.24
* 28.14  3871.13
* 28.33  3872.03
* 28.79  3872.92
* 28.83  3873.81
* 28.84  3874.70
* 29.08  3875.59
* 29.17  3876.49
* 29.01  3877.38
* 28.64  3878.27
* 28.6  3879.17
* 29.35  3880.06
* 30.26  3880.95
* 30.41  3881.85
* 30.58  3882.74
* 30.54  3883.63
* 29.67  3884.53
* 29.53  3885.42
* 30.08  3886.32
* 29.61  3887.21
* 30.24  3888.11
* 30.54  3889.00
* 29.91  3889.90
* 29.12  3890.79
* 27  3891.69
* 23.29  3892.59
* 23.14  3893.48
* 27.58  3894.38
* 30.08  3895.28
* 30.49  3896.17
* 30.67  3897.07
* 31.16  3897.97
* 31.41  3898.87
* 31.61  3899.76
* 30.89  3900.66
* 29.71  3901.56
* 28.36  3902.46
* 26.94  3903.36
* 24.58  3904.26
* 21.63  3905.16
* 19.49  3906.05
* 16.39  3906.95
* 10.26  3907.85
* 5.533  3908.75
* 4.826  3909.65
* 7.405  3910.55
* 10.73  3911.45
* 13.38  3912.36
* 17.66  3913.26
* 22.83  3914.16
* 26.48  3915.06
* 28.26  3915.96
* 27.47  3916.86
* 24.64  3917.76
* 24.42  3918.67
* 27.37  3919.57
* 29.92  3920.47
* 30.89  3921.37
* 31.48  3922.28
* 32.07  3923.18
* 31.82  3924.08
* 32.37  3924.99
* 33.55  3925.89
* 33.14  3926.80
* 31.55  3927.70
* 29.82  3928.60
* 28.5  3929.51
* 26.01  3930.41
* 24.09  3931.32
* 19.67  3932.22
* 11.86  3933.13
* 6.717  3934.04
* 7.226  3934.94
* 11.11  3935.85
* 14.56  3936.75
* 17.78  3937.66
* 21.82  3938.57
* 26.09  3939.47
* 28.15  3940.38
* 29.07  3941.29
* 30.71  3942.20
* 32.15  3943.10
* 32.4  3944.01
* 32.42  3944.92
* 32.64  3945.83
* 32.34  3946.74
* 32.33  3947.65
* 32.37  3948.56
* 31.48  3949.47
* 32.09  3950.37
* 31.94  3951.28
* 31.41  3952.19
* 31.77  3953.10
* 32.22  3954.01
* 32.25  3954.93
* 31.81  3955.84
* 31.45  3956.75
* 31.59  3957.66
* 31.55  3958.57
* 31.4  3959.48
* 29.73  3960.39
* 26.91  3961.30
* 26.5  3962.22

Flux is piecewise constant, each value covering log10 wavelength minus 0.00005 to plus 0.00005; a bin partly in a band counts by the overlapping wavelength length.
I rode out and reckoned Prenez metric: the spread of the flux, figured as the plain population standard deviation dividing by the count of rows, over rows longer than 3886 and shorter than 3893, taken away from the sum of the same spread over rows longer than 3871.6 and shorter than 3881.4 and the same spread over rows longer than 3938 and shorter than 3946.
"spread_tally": 1.6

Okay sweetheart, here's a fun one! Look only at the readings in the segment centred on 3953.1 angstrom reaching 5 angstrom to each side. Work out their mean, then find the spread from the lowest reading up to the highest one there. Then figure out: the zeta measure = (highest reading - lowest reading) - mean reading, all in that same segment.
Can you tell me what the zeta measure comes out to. -31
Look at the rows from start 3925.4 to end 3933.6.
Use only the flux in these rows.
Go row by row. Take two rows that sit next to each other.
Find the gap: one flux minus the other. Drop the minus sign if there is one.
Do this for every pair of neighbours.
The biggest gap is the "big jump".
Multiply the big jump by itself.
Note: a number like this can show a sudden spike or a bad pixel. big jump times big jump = 61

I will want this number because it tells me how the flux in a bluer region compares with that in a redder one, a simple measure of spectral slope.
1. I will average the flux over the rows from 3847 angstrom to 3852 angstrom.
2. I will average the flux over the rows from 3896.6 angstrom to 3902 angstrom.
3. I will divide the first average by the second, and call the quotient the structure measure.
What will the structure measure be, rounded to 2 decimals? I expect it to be 0.90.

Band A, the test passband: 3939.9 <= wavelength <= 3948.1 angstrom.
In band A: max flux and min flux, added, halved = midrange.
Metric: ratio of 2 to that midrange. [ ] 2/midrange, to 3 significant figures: 0.0658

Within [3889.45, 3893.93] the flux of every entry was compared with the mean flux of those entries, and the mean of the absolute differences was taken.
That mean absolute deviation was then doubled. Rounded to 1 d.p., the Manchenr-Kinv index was 5.2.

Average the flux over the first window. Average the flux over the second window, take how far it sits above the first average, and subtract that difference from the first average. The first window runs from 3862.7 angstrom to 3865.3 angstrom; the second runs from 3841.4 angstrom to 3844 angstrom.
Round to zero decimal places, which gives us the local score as 28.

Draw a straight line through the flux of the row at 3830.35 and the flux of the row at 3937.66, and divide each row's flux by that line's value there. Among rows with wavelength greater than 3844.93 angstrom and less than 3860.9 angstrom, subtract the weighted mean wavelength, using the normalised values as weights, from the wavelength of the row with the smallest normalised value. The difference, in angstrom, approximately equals -1.4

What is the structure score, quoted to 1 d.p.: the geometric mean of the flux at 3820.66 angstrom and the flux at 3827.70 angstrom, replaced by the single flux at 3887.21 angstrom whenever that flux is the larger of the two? 29.6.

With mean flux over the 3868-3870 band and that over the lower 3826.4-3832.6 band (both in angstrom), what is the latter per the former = 1.01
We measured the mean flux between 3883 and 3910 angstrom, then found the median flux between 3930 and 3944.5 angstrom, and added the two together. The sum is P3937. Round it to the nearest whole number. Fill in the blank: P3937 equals 49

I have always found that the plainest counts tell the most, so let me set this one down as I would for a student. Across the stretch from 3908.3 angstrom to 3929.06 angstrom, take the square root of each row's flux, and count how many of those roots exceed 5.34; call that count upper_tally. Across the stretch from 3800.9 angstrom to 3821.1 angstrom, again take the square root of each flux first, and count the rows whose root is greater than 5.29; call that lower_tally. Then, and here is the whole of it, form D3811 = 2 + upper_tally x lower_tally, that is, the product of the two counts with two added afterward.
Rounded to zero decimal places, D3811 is 72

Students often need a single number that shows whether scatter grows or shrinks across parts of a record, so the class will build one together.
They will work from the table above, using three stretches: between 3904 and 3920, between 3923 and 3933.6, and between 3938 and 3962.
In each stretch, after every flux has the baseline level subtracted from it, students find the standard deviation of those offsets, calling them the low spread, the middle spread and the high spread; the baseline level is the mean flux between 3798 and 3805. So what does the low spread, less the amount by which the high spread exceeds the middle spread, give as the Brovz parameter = 12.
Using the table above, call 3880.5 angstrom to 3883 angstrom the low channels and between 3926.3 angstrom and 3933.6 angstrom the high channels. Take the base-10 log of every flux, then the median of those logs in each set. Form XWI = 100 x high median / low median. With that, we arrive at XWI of 97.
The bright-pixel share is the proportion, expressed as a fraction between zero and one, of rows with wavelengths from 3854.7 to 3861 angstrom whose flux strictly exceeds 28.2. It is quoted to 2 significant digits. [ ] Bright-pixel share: 0.14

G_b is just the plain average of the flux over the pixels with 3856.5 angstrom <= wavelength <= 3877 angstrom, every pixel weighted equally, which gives 28.3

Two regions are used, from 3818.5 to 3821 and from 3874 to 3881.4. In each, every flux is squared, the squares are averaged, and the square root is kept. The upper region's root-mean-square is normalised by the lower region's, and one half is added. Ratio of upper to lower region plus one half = 1.55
